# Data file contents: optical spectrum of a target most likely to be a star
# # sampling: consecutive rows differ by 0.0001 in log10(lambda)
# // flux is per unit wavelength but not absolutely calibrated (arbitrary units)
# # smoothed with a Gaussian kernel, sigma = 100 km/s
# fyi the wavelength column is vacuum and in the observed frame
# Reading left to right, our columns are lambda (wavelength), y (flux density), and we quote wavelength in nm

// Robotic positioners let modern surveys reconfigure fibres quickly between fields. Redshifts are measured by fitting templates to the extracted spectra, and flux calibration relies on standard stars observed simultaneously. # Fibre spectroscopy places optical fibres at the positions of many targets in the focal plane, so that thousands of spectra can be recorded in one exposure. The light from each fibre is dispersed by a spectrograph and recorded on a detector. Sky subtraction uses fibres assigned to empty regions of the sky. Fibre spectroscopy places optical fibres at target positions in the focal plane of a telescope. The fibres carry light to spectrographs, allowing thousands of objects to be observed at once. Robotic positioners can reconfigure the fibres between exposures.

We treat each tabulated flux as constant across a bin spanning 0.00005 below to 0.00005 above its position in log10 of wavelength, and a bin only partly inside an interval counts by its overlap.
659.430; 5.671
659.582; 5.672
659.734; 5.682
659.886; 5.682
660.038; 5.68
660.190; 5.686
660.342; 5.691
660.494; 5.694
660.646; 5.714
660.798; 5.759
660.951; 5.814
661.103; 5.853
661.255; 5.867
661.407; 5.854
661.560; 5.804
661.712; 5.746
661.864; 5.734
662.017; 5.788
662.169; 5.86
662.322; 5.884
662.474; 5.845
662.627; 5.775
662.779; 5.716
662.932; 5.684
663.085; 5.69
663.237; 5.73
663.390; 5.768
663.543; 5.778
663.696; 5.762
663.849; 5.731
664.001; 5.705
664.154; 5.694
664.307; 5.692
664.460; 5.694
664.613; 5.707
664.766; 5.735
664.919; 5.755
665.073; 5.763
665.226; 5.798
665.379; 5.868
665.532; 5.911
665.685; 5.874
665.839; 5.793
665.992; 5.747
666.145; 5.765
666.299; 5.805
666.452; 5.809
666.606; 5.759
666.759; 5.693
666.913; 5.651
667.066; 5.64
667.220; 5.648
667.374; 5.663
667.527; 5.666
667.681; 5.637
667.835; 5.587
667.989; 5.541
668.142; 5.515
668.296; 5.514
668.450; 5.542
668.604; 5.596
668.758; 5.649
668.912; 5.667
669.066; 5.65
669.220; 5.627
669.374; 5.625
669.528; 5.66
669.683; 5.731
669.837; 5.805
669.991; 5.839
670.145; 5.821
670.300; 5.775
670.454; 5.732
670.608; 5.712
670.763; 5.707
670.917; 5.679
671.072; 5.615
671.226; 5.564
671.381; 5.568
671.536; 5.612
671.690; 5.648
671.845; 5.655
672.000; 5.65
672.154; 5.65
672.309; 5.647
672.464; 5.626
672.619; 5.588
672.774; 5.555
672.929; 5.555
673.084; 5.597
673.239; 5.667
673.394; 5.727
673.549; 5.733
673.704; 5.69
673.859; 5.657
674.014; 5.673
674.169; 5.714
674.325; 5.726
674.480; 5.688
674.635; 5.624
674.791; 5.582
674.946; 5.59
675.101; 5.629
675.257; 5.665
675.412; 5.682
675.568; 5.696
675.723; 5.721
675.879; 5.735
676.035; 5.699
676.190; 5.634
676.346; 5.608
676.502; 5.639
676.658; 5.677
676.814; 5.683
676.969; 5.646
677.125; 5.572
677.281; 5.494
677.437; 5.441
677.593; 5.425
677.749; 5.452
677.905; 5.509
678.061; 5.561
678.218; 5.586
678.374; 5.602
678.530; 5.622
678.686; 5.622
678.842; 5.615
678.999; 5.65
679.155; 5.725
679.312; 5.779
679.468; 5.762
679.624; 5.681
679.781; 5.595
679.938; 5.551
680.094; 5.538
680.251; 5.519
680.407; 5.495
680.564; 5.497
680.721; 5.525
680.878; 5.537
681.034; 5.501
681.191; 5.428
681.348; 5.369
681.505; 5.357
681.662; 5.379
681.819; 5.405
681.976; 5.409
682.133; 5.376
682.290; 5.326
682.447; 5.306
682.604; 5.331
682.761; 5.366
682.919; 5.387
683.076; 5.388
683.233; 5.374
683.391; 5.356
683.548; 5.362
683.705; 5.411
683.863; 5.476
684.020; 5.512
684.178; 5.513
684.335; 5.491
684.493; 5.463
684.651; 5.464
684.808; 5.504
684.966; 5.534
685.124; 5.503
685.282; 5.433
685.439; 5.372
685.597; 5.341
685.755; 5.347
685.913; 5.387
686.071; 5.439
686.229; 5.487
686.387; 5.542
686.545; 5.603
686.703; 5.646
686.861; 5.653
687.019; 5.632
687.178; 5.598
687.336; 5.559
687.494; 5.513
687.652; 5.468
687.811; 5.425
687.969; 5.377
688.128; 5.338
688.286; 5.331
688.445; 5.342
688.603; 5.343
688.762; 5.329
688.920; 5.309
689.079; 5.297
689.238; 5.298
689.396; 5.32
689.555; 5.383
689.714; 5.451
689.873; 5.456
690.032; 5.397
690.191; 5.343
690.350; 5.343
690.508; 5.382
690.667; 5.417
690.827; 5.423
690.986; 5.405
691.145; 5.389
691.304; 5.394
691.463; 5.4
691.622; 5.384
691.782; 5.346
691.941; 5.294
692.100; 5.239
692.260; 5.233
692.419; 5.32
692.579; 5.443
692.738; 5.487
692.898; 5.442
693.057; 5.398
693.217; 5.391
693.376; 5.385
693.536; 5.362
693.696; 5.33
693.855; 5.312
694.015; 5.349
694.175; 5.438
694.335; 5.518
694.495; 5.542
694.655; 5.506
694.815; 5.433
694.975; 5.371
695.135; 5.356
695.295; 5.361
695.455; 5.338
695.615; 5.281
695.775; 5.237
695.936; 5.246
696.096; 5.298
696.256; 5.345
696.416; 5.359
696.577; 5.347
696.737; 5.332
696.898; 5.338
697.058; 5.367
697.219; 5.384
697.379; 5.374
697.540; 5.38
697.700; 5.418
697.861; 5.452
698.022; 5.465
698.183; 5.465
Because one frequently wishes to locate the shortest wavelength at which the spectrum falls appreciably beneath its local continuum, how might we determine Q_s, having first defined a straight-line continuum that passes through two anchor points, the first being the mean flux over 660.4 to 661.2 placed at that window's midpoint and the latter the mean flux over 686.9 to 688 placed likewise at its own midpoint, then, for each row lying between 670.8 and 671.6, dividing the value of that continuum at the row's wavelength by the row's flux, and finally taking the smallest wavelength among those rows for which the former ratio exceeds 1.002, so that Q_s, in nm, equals 671.072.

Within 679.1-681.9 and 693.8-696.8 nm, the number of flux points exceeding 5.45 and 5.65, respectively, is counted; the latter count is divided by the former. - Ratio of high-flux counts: 0.000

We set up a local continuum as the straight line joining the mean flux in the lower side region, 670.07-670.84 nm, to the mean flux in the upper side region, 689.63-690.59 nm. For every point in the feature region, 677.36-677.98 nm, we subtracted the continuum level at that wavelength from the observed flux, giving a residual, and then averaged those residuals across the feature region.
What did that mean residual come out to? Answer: -0.16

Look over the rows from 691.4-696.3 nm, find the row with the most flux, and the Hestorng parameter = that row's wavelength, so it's 694.495 nm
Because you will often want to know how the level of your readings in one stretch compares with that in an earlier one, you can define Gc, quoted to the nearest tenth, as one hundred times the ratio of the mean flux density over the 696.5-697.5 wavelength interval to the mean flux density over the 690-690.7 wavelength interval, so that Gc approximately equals 99.6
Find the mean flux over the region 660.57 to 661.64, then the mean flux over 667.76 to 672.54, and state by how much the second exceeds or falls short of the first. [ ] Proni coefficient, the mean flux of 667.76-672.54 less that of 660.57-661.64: -0.16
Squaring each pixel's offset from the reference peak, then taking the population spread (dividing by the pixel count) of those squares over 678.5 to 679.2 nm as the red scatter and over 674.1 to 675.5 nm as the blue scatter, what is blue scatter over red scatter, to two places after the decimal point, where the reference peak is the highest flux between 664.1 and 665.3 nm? 1.39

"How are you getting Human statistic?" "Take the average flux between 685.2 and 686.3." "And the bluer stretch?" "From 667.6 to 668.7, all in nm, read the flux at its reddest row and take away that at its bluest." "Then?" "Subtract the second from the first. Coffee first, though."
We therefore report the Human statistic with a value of 5.4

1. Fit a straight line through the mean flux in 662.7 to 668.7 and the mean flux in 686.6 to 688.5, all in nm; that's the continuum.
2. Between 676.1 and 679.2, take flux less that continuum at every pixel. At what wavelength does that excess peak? 679.155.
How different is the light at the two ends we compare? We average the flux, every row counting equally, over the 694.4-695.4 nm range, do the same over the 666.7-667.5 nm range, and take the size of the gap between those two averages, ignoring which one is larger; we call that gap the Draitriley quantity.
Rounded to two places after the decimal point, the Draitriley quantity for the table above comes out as 0.23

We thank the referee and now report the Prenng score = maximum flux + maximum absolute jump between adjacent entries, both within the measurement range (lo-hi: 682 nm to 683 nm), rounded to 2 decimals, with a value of 5.44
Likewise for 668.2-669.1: 5.72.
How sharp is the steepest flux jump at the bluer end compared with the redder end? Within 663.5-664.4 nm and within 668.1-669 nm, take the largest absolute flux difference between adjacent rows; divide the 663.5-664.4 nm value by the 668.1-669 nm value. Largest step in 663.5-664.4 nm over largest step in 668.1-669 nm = 0.6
